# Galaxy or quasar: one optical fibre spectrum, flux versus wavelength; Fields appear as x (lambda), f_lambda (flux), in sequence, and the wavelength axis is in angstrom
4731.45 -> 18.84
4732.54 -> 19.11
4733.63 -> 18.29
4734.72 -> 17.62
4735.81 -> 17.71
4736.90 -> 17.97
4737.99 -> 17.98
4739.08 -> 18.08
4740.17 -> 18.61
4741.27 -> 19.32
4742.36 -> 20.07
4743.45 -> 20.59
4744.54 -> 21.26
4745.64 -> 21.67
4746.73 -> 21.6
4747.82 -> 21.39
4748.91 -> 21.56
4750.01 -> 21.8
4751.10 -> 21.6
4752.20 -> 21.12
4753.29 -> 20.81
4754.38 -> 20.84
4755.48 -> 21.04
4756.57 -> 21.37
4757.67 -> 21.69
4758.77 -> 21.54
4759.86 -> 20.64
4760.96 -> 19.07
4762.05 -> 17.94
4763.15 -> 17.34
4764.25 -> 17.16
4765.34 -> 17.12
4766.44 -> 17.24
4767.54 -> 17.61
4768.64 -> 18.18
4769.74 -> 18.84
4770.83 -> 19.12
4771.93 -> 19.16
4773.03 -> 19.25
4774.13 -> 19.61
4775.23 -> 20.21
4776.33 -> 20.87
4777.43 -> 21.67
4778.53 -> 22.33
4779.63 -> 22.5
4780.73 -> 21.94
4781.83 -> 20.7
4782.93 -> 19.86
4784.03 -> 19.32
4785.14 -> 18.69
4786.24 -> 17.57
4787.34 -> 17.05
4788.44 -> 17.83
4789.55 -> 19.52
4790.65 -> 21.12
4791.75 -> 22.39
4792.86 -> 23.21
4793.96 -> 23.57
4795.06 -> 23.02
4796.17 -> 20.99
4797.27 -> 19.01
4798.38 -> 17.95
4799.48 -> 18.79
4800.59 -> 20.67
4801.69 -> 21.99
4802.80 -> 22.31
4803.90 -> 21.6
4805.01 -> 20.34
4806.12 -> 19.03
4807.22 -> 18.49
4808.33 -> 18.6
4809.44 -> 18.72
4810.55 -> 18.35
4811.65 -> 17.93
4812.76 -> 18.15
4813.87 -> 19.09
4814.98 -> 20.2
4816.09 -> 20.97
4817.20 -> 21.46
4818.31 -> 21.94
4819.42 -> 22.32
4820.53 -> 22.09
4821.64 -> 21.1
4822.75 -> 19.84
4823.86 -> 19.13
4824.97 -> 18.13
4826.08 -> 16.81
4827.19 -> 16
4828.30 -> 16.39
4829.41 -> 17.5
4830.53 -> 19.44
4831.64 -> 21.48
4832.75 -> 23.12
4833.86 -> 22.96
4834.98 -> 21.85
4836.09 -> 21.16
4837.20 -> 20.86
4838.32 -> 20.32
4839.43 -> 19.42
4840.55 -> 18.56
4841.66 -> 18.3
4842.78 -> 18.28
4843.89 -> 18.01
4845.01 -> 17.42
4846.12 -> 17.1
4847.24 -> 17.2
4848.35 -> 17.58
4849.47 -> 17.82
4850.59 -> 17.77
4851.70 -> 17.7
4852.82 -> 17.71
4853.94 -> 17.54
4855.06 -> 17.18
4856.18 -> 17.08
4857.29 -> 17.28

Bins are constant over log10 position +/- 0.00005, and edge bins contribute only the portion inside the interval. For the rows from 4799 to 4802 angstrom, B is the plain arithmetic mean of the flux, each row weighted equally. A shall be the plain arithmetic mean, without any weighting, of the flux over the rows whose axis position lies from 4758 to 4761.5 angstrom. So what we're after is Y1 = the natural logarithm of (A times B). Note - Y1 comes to 6.04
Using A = 20.4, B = 20.5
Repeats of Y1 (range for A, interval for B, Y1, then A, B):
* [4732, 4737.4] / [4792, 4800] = 5.94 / 18.1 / 20.9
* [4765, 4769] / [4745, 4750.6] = 5.94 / 17.5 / 21.6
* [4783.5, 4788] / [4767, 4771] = 5.81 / 18.2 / 18.4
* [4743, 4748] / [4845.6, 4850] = 5.92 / 21.3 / 17.4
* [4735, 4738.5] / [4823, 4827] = 5.78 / 17.9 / 18.0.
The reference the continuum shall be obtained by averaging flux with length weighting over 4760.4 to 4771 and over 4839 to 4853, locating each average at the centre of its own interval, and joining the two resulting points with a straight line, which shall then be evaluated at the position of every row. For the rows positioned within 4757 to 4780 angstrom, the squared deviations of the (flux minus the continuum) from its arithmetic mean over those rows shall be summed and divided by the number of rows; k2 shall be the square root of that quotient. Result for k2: 1.75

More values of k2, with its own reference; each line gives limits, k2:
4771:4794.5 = 1.82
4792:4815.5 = 1.83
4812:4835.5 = 2.14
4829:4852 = 1.91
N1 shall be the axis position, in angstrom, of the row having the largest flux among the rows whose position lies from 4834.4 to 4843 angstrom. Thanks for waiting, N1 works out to 4834.98 angstrom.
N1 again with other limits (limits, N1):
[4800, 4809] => 4802.80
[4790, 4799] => 4793.96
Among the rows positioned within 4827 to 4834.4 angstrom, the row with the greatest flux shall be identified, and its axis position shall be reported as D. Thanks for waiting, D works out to 4832.75 angstrom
